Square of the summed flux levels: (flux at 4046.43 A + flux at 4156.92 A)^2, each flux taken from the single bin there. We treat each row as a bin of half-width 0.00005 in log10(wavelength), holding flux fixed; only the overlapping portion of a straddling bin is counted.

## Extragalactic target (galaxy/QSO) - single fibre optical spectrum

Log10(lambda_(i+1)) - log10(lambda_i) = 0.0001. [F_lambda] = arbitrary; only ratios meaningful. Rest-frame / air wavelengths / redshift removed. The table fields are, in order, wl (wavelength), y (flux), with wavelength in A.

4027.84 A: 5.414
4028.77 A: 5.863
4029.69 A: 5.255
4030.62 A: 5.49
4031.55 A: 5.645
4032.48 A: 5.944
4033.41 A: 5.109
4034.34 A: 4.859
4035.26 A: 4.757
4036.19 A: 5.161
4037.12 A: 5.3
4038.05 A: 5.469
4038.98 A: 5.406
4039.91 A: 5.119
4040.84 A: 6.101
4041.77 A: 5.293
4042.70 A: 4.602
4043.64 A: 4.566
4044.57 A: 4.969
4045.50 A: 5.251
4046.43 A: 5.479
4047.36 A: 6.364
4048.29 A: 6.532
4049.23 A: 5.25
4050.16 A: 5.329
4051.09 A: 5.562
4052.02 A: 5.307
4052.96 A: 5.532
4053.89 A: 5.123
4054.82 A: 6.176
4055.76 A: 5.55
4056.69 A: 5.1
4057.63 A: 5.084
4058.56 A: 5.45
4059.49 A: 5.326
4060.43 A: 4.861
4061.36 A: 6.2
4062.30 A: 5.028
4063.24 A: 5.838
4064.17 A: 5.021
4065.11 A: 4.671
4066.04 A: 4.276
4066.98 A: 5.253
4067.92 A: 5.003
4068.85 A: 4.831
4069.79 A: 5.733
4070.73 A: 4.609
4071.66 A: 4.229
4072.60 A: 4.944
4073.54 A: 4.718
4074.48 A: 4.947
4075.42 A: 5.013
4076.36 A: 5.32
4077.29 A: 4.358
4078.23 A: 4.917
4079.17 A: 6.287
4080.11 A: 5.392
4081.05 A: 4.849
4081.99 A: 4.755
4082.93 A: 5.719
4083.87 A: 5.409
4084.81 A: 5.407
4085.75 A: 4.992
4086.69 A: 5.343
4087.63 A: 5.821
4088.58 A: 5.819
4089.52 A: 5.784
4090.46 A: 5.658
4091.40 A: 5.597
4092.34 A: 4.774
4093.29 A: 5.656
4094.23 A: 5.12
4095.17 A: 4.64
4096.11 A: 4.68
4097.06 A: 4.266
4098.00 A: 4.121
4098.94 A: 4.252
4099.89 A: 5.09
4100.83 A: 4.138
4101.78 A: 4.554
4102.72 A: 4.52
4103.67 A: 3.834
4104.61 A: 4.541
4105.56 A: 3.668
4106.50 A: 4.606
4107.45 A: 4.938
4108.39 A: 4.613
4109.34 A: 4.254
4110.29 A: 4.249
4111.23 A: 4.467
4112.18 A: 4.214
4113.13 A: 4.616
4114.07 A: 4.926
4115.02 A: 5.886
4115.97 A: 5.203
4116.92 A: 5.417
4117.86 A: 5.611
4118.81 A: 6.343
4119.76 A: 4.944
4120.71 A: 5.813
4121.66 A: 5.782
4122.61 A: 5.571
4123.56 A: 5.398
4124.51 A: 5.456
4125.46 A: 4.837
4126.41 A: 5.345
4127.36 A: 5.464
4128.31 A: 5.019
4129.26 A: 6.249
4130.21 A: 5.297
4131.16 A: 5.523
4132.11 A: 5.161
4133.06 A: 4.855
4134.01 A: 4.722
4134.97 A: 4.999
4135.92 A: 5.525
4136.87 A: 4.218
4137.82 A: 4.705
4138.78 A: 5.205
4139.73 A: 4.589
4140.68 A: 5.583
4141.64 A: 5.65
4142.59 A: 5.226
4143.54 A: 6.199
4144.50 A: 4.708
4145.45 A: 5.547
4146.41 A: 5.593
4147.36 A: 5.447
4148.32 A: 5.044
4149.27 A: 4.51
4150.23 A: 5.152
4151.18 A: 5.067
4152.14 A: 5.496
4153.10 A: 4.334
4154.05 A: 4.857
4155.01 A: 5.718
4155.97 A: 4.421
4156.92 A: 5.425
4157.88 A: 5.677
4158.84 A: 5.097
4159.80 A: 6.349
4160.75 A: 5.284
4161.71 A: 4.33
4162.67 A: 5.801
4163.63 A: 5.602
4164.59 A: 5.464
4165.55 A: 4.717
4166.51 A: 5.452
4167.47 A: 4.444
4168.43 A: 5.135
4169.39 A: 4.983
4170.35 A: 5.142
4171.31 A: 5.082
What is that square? 119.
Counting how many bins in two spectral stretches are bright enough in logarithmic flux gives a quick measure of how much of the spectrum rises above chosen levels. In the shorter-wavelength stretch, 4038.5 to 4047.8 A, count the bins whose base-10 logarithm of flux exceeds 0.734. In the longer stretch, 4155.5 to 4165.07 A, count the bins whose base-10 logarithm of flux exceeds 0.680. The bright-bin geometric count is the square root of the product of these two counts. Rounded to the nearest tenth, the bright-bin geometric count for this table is 4.9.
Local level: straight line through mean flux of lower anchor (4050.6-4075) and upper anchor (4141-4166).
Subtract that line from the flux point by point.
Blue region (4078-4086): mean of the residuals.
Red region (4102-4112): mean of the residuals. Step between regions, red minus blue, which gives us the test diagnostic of -1.0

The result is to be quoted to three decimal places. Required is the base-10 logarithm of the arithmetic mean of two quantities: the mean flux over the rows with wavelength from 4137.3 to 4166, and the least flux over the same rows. 0.679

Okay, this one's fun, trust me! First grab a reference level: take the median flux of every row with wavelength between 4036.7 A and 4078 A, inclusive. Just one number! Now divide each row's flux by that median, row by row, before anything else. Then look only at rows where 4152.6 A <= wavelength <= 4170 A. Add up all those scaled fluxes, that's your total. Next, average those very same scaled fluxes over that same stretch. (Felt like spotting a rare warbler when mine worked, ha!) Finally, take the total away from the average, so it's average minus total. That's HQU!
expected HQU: -16.7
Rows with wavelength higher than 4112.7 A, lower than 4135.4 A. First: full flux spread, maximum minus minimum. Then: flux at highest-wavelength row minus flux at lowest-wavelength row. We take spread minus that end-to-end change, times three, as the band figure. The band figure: 4.0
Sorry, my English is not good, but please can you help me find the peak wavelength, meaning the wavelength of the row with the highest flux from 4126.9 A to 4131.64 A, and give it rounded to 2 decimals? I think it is 4129.26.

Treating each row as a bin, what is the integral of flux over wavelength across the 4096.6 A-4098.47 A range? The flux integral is 7.9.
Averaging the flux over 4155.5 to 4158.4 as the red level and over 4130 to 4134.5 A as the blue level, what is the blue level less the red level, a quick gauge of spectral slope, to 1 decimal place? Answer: -0.1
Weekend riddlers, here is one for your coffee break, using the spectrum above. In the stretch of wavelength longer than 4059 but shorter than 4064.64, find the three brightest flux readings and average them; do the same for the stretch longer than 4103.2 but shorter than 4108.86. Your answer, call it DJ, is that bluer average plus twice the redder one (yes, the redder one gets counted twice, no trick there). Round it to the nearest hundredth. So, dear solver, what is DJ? 15.23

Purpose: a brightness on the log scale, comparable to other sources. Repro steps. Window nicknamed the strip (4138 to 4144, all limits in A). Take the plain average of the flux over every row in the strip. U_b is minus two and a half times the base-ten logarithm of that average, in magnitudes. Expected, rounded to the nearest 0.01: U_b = -1.83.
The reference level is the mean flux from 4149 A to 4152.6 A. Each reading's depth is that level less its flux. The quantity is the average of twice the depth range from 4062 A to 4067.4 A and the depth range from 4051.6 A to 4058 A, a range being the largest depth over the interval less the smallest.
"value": 2.1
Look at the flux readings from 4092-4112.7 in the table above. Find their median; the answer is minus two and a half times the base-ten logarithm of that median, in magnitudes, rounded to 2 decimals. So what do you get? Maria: -1.64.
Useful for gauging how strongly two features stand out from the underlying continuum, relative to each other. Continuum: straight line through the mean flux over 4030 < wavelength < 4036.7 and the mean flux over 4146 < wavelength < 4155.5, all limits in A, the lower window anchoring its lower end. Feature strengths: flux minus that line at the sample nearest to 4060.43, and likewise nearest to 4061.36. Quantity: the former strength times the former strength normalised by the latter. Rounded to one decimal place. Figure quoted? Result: 0.2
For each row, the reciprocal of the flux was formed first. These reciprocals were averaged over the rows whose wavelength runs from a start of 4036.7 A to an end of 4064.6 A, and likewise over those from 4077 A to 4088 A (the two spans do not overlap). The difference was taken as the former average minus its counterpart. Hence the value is -0.005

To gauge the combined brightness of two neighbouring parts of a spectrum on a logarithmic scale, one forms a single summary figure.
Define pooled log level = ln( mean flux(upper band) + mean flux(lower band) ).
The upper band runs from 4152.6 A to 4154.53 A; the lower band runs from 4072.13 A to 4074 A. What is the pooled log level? 2.24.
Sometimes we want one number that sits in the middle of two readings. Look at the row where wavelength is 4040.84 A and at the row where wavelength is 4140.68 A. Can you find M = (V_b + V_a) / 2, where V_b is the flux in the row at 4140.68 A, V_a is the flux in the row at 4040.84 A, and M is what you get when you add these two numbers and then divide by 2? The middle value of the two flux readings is 5.8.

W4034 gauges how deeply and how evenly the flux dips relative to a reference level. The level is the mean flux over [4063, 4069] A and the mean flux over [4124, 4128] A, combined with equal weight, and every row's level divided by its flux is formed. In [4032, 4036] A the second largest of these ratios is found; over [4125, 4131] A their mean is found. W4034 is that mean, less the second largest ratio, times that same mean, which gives -0.09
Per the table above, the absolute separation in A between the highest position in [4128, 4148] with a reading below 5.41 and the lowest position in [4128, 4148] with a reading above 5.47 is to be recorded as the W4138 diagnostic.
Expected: 15.2 A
